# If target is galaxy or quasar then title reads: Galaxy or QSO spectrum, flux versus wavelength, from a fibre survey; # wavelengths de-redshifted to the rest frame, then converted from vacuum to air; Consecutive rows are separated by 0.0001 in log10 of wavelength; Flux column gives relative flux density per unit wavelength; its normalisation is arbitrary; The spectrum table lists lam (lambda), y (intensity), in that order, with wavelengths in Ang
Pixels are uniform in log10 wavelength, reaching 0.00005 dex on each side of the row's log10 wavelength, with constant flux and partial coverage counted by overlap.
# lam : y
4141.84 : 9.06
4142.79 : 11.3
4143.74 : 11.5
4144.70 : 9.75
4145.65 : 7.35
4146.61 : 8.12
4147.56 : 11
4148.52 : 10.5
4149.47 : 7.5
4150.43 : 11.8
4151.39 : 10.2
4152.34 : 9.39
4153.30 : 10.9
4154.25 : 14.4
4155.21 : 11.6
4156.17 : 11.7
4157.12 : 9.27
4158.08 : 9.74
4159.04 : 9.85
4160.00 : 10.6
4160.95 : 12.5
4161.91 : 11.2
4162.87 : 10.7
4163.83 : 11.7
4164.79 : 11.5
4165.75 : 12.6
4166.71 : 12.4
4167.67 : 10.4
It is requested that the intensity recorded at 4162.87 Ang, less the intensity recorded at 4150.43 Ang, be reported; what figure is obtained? -1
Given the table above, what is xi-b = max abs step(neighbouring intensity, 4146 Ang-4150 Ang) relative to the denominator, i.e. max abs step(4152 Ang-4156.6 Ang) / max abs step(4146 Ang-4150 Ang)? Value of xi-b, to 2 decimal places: 1.17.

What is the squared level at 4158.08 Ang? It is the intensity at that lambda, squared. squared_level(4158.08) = 95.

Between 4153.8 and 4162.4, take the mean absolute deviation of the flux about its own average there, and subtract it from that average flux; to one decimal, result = 10.0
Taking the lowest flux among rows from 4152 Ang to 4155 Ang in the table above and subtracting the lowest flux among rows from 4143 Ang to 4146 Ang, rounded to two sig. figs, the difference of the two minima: 2.0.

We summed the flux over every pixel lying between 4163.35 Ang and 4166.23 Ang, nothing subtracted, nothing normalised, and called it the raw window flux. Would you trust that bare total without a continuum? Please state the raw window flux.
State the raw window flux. 36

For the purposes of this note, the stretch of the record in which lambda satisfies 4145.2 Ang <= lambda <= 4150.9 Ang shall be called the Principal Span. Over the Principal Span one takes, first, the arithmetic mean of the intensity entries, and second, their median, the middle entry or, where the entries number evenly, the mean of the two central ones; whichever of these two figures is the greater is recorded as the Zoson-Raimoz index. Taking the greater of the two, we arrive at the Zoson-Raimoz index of 9.4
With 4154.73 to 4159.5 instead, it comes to 10.4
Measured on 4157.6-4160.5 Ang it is 10.1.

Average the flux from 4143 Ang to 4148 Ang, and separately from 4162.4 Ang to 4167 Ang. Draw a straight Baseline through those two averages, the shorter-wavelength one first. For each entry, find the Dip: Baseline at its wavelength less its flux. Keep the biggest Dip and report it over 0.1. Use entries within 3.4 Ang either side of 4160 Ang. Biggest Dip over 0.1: 16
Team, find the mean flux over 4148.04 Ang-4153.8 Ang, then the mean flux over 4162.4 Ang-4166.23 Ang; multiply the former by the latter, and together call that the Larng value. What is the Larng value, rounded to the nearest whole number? 117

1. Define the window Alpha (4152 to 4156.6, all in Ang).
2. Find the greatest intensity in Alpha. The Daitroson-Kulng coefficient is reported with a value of 14.4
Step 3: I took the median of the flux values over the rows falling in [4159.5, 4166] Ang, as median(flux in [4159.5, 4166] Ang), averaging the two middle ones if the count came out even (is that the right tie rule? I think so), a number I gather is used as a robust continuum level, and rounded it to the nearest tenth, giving 11.5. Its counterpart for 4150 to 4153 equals 10.2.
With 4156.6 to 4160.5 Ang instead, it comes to 9.8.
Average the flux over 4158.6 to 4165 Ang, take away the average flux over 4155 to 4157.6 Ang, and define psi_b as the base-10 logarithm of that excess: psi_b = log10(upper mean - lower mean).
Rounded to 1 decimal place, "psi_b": -0.5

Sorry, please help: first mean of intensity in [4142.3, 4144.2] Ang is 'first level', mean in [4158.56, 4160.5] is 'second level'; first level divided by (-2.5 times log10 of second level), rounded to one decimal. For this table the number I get -4.5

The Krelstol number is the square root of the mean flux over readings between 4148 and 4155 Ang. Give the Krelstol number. 3.27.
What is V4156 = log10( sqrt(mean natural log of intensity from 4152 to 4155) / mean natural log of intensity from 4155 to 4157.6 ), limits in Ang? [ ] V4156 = -0.18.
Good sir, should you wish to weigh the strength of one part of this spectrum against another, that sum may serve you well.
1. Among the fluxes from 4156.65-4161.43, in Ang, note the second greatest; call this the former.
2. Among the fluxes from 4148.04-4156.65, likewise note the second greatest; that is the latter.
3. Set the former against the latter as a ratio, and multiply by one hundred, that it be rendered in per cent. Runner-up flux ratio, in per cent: 89.8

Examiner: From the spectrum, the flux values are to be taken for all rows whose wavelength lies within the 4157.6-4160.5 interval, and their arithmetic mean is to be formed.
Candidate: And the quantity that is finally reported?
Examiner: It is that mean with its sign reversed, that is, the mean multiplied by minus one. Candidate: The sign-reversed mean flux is -10.1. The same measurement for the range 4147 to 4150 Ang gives -9.7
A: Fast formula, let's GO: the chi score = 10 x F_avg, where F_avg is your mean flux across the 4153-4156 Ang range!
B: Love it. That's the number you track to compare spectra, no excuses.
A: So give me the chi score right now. 123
